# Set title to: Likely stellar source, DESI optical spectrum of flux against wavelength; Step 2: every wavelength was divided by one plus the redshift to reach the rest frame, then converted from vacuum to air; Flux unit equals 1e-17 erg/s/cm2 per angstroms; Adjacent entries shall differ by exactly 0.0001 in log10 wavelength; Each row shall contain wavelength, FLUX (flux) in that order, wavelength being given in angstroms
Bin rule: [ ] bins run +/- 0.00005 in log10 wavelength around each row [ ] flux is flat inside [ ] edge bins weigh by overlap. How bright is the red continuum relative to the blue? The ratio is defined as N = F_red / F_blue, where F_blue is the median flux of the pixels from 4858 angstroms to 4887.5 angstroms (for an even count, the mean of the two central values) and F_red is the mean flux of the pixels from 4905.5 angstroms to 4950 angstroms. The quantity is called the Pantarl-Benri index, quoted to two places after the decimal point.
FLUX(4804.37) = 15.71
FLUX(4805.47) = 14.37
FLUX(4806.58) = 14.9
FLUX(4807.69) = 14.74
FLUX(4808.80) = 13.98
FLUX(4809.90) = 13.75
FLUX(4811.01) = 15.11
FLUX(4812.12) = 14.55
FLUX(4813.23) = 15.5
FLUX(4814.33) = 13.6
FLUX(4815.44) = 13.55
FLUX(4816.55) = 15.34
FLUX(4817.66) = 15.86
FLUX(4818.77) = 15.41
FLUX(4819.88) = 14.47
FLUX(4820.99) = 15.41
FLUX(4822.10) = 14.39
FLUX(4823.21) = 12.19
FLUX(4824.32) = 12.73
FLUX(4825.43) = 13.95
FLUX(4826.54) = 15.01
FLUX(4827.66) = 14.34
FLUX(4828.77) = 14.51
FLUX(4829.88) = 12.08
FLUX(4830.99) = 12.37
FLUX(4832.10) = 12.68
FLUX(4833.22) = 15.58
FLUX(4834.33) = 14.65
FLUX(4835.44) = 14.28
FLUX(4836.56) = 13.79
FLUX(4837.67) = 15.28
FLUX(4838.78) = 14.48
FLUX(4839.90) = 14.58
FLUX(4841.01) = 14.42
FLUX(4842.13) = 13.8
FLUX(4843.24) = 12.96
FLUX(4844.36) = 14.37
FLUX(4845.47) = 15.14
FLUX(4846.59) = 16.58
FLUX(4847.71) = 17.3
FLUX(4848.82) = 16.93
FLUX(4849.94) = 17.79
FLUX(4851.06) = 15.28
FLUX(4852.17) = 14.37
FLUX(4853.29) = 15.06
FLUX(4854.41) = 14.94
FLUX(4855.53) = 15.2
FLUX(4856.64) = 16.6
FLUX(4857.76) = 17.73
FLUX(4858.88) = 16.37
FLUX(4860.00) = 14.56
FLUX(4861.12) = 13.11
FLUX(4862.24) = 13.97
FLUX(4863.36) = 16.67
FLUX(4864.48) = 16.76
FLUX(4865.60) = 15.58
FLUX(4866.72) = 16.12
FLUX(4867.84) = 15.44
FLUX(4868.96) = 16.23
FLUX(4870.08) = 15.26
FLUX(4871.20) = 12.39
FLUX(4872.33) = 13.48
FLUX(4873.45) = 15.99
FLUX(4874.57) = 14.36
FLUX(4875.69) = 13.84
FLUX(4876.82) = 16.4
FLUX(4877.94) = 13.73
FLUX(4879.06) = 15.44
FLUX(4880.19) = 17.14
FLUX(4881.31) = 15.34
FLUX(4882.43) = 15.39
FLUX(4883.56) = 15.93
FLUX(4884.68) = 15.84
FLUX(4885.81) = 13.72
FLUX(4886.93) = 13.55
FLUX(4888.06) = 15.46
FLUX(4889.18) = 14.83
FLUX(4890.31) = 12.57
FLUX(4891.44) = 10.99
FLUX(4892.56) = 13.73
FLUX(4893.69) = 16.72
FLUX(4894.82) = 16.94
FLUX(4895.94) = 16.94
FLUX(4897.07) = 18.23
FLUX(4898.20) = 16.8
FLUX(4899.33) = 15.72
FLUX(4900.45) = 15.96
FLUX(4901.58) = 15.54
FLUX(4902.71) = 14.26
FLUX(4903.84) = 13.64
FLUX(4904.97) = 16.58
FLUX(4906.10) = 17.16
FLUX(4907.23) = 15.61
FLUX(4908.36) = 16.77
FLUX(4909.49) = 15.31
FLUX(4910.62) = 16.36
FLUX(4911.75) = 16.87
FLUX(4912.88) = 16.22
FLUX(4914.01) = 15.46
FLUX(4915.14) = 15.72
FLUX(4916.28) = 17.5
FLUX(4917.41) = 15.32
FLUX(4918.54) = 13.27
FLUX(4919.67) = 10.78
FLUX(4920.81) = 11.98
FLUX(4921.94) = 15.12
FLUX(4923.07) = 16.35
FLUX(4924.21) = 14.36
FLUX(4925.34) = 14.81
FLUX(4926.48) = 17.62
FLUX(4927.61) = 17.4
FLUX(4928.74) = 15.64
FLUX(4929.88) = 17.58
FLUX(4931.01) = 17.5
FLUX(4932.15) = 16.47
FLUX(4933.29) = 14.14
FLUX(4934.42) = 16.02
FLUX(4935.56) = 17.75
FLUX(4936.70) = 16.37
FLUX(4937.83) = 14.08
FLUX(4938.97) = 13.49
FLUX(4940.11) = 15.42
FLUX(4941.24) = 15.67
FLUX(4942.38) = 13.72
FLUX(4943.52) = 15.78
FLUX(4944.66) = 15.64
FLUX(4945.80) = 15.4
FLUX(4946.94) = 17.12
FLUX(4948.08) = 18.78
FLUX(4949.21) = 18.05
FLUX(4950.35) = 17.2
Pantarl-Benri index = 1.02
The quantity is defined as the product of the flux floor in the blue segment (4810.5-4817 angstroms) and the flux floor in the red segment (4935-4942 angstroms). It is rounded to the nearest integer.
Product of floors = 183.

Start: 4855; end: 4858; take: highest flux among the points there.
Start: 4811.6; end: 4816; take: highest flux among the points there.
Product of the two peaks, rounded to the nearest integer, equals 275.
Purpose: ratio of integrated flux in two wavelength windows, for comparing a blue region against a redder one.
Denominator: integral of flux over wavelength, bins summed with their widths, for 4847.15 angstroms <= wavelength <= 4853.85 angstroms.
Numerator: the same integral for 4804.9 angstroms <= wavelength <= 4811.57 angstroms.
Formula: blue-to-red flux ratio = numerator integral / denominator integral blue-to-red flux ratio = 0.89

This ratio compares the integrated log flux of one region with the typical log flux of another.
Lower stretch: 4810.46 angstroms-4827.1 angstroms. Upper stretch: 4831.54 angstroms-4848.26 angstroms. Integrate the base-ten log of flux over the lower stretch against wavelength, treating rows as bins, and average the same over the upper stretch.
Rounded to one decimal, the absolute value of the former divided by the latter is 16.6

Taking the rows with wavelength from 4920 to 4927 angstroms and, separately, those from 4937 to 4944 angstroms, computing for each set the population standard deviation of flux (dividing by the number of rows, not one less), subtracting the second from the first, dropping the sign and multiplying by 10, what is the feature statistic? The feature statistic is 7.9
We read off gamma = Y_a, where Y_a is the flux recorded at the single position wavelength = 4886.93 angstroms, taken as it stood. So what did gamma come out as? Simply 13.55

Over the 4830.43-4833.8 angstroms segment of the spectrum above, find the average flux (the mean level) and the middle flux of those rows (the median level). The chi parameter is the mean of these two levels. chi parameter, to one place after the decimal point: 13.1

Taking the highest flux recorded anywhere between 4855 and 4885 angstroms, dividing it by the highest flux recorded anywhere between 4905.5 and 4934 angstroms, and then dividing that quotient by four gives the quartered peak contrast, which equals 0.252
